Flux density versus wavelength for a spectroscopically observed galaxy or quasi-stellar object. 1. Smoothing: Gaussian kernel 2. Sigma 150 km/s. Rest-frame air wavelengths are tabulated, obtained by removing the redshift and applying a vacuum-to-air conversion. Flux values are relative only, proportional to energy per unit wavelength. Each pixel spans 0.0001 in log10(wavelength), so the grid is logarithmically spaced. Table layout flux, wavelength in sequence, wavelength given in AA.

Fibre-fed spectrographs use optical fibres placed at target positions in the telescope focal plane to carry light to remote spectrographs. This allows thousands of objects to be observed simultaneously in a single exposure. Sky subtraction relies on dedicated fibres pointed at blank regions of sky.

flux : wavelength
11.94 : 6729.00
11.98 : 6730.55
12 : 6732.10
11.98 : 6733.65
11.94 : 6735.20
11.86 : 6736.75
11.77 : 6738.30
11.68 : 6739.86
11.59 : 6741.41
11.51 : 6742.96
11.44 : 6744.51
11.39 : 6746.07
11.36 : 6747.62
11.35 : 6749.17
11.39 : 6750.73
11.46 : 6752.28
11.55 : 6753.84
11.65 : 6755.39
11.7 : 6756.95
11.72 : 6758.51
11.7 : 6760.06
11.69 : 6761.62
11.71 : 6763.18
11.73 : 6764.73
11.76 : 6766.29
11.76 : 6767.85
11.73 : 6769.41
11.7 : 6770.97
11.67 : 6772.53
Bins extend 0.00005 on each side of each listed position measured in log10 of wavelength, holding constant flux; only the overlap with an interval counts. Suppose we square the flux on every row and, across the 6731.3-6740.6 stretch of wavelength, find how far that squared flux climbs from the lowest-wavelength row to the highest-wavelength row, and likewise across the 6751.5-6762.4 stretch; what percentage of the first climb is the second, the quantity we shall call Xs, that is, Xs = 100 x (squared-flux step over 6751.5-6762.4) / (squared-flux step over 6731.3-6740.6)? -70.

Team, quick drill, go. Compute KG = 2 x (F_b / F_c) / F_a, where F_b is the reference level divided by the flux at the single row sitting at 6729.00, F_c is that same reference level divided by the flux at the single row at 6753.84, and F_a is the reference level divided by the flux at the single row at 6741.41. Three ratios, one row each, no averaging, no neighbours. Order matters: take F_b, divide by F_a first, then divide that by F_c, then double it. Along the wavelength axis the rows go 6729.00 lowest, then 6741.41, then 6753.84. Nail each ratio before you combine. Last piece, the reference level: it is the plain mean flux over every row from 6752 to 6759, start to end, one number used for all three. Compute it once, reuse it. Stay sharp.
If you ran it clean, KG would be 1.93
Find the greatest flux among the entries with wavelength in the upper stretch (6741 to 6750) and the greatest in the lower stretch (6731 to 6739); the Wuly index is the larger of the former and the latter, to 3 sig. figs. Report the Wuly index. 12.0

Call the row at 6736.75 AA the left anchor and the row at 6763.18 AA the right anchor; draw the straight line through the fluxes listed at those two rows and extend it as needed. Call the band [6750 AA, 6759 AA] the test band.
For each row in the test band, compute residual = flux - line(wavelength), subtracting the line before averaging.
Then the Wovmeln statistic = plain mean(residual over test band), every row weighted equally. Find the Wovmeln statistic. -0.18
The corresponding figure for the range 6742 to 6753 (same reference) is -0.38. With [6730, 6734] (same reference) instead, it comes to 0.10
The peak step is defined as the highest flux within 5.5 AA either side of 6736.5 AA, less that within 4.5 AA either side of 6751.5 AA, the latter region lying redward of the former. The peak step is 0.35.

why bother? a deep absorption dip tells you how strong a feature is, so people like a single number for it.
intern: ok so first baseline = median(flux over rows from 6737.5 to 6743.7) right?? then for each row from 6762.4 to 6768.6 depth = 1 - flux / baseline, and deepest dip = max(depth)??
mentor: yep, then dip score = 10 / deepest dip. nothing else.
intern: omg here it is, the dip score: -1551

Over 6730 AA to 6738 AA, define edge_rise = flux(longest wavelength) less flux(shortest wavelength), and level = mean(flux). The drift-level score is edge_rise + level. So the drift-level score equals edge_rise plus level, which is 11.8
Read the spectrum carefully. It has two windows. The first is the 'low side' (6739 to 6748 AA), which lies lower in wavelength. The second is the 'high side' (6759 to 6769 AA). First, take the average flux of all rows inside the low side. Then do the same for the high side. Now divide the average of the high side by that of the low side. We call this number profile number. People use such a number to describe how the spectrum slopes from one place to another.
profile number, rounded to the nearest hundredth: 1.02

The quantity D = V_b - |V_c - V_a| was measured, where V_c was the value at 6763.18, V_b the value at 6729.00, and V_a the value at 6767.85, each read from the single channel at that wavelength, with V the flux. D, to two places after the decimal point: 11.89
